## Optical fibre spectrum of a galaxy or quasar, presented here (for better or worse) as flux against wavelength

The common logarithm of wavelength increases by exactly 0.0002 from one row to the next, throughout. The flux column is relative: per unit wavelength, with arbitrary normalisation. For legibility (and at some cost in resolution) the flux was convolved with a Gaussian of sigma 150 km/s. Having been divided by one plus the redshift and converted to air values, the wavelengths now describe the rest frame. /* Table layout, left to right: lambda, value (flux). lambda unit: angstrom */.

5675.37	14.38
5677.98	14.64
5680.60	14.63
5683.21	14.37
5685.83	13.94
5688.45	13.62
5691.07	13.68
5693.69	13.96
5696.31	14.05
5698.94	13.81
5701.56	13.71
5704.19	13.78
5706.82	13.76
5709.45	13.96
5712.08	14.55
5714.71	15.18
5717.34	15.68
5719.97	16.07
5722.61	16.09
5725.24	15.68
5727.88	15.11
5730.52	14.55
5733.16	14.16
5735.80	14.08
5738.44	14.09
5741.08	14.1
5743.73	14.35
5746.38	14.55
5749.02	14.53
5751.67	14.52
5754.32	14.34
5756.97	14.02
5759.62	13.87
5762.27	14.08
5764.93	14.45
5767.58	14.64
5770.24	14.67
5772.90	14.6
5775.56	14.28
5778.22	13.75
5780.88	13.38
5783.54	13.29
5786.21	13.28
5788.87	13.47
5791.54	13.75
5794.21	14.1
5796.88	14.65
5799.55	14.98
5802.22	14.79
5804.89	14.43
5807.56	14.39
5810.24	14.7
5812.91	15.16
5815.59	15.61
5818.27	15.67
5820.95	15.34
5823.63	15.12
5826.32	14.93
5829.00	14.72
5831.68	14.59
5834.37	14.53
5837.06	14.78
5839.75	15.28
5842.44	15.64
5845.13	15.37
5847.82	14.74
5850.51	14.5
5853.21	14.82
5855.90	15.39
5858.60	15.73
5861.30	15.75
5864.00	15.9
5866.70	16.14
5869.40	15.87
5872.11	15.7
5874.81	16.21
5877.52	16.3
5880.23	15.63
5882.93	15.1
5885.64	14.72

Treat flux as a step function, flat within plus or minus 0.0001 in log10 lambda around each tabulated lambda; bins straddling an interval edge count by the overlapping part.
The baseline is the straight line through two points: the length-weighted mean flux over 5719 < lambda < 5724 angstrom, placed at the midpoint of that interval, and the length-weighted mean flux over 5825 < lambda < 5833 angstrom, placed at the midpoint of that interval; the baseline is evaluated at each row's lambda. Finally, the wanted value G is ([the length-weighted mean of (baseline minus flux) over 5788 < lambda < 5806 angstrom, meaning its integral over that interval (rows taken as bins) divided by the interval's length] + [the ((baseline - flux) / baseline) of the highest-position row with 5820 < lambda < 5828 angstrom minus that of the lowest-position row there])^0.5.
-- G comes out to 0.92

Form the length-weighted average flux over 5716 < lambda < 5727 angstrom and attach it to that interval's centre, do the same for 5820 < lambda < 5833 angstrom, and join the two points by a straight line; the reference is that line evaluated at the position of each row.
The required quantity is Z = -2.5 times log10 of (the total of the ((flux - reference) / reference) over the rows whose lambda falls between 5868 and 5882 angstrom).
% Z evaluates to 0.8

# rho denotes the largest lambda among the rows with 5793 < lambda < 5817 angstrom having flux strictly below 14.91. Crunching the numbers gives 5810.24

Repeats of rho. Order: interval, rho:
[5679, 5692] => 5691.07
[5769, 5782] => 5780.88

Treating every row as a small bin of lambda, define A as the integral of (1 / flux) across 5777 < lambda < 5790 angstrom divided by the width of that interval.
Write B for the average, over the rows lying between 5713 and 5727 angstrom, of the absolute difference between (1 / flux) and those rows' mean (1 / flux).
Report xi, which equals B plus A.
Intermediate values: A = 0.074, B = 0.0011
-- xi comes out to 0.076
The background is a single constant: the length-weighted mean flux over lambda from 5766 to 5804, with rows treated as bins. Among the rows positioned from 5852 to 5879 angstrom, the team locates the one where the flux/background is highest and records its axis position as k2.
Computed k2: 5877.52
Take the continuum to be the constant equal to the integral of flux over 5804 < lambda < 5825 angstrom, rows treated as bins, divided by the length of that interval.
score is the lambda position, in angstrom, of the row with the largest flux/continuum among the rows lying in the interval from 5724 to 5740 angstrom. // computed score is 5725.24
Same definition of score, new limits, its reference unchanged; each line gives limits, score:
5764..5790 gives 5770.24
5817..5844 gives 5818.27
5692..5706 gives 5696.31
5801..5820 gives 5818.27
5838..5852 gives 5842.44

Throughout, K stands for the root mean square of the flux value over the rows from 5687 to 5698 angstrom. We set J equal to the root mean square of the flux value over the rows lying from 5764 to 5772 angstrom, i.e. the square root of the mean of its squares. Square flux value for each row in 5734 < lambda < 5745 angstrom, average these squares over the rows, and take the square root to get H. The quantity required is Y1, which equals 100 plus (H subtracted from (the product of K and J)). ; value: 288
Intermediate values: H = 14.2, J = 14.6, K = 13.8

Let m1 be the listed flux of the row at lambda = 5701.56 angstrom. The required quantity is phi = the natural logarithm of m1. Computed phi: 2.62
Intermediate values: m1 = 13.71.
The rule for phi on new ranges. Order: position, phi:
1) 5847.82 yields 2.69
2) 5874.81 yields 2.79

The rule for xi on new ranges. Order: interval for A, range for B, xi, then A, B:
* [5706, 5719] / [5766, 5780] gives 0.070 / 0.068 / 0.0015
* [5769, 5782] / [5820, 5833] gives 0.072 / 0.071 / 0.0010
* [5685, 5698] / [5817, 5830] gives 0.073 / 0.072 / 0.0012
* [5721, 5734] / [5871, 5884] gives 0.068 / 0.066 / 0.0015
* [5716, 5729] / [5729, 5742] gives 0.064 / 0.064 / 0.0007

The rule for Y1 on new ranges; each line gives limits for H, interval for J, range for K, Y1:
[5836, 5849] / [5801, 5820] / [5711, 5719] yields 312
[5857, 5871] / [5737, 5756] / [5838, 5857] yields 301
